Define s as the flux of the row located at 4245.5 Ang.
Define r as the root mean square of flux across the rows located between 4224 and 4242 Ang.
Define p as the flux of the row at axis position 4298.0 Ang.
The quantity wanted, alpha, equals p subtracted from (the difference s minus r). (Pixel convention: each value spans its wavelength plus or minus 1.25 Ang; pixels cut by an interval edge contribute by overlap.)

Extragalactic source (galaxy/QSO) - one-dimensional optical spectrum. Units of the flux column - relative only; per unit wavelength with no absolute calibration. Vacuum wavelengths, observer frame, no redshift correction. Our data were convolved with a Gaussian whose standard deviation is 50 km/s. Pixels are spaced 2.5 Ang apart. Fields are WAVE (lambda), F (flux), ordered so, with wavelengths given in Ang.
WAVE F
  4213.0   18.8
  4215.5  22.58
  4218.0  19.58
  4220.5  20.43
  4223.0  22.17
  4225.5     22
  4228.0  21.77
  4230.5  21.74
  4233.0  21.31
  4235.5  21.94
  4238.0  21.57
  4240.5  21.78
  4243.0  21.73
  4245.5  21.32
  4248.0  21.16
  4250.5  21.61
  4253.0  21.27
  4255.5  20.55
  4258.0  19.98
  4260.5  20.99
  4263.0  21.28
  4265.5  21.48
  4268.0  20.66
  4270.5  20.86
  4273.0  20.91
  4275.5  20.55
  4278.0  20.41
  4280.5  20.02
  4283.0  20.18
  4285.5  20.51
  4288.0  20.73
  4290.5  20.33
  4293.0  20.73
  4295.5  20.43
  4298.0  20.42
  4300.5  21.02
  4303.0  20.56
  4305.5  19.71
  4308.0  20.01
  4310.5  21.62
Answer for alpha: -20.8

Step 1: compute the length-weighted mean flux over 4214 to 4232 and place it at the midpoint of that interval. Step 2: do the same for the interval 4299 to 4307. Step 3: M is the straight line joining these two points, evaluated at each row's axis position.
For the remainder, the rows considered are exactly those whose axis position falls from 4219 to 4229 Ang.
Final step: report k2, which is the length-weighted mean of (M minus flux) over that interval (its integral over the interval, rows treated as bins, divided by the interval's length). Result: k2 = -0.12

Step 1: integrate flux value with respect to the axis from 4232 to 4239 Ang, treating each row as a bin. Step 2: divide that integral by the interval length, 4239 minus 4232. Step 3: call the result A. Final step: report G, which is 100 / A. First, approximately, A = 21.6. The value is 4.63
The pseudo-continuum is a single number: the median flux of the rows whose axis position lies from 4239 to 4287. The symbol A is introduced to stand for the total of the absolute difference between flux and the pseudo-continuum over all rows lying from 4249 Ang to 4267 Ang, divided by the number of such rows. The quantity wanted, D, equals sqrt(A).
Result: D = 0.69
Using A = 0.48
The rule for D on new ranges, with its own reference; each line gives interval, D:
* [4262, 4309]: 0.67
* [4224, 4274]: 0.74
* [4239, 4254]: 0.75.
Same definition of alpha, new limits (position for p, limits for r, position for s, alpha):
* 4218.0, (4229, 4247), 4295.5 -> -20.8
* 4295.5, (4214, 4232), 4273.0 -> -21.0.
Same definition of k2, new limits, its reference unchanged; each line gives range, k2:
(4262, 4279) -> -0.05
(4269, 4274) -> -0.06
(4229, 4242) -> -0.40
